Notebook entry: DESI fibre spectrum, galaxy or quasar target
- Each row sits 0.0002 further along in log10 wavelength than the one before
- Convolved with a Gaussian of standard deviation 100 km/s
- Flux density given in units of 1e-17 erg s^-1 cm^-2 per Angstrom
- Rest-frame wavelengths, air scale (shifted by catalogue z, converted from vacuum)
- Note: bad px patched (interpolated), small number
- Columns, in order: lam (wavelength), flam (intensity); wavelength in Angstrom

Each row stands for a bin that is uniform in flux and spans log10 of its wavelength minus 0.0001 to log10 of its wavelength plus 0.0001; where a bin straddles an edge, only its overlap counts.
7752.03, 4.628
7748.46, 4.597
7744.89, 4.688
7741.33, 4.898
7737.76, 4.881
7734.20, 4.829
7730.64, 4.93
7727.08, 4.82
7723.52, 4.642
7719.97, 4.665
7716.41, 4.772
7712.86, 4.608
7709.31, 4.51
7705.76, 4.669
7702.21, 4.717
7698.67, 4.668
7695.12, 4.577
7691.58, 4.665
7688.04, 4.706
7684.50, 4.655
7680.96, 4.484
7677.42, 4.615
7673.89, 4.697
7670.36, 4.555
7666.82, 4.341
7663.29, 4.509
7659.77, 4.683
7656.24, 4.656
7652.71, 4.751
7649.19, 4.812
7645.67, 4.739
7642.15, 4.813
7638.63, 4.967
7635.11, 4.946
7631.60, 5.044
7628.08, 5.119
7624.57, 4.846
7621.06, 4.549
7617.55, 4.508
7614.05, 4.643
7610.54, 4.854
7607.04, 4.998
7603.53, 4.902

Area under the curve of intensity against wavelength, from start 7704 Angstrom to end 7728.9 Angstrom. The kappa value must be 116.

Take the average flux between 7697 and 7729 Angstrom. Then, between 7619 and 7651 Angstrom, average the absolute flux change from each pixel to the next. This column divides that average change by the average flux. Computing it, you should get 0.028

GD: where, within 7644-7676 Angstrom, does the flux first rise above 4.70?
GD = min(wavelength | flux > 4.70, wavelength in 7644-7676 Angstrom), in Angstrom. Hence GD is 7645.67 Angstrom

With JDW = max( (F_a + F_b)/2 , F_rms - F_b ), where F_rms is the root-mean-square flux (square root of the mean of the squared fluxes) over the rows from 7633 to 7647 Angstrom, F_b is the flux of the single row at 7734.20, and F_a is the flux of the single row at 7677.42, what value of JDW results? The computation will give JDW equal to 4.72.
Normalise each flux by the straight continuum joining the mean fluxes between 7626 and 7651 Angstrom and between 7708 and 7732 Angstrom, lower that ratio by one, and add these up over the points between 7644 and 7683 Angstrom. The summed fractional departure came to -0.53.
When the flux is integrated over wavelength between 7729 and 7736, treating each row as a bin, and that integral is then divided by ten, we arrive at 3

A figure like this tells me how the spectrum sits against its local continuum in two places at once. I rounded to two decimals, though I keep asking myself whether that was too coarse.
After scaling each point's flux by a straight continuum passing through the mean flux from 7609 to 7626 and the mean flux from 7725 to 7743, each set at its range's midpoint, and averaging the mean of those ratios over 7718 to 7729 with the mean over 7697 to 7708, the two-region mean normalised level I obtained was 0.97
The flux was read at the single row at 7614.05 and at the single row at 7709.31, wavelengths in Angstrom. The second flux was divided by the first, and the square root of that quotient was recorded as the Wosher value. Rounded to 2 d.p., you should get 0.99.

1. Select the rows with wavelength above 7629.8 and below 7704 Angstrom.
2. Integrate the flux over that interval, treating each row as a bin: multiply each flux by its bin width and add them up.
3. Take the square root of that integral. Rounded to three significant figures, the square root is 18.7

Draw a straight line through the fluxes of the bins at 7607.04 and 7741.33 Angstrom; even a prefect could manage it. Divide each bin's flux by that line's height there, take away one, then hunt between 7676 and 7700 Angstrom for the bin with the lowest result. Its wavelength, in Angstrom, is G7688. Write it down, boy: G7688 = 7680.96 Angstrom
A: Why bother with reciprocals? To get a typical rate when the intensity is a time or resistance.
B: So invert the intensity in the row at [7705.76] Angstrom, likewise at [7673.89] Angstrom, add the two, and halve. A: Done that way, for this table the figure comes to 0.214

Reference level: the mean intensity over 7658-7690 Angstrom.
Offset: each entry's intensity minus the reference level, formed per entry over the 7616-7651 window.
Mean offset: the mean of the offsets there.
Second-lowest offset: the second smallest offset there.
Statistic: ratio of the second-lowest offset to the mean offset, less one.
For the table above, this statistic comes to -1.1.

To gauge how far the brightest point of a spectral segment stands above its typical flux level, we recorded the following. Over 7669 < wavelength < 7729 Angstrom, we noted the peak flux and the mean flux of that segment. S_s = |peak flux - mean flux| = 0.17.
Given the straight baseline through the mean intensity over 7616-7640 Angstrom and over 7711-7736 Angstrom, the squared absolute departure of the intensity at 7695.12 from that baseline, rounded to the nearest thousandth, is 0.042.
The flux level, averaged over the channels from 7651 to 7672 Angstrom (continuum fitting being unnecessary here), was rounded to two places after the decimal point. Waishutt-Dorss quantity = 4.58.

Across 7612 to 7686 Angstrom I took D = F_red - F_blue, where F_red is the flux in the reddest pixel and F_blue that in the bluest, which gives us 0.0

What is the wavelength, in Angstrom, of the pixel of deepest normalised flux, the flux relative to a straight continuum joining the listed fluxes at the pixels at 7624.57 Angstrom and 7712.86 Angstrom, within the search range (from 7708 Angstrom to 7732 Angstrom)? 7709.31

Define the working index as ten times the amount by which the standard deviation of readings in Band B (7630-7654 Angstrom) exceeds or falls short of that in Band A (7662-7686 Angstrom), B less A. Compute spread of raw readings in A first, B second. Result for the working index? -0.02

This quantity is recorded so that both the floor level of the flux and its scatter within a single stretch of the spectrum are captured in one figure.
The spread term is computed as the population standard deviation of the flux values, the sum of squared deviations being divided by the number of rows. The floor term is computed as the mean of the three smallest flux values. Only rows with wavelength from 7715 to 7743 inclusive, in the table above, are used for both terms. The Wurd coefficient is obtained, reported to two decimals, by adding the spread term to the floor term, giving 4.79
